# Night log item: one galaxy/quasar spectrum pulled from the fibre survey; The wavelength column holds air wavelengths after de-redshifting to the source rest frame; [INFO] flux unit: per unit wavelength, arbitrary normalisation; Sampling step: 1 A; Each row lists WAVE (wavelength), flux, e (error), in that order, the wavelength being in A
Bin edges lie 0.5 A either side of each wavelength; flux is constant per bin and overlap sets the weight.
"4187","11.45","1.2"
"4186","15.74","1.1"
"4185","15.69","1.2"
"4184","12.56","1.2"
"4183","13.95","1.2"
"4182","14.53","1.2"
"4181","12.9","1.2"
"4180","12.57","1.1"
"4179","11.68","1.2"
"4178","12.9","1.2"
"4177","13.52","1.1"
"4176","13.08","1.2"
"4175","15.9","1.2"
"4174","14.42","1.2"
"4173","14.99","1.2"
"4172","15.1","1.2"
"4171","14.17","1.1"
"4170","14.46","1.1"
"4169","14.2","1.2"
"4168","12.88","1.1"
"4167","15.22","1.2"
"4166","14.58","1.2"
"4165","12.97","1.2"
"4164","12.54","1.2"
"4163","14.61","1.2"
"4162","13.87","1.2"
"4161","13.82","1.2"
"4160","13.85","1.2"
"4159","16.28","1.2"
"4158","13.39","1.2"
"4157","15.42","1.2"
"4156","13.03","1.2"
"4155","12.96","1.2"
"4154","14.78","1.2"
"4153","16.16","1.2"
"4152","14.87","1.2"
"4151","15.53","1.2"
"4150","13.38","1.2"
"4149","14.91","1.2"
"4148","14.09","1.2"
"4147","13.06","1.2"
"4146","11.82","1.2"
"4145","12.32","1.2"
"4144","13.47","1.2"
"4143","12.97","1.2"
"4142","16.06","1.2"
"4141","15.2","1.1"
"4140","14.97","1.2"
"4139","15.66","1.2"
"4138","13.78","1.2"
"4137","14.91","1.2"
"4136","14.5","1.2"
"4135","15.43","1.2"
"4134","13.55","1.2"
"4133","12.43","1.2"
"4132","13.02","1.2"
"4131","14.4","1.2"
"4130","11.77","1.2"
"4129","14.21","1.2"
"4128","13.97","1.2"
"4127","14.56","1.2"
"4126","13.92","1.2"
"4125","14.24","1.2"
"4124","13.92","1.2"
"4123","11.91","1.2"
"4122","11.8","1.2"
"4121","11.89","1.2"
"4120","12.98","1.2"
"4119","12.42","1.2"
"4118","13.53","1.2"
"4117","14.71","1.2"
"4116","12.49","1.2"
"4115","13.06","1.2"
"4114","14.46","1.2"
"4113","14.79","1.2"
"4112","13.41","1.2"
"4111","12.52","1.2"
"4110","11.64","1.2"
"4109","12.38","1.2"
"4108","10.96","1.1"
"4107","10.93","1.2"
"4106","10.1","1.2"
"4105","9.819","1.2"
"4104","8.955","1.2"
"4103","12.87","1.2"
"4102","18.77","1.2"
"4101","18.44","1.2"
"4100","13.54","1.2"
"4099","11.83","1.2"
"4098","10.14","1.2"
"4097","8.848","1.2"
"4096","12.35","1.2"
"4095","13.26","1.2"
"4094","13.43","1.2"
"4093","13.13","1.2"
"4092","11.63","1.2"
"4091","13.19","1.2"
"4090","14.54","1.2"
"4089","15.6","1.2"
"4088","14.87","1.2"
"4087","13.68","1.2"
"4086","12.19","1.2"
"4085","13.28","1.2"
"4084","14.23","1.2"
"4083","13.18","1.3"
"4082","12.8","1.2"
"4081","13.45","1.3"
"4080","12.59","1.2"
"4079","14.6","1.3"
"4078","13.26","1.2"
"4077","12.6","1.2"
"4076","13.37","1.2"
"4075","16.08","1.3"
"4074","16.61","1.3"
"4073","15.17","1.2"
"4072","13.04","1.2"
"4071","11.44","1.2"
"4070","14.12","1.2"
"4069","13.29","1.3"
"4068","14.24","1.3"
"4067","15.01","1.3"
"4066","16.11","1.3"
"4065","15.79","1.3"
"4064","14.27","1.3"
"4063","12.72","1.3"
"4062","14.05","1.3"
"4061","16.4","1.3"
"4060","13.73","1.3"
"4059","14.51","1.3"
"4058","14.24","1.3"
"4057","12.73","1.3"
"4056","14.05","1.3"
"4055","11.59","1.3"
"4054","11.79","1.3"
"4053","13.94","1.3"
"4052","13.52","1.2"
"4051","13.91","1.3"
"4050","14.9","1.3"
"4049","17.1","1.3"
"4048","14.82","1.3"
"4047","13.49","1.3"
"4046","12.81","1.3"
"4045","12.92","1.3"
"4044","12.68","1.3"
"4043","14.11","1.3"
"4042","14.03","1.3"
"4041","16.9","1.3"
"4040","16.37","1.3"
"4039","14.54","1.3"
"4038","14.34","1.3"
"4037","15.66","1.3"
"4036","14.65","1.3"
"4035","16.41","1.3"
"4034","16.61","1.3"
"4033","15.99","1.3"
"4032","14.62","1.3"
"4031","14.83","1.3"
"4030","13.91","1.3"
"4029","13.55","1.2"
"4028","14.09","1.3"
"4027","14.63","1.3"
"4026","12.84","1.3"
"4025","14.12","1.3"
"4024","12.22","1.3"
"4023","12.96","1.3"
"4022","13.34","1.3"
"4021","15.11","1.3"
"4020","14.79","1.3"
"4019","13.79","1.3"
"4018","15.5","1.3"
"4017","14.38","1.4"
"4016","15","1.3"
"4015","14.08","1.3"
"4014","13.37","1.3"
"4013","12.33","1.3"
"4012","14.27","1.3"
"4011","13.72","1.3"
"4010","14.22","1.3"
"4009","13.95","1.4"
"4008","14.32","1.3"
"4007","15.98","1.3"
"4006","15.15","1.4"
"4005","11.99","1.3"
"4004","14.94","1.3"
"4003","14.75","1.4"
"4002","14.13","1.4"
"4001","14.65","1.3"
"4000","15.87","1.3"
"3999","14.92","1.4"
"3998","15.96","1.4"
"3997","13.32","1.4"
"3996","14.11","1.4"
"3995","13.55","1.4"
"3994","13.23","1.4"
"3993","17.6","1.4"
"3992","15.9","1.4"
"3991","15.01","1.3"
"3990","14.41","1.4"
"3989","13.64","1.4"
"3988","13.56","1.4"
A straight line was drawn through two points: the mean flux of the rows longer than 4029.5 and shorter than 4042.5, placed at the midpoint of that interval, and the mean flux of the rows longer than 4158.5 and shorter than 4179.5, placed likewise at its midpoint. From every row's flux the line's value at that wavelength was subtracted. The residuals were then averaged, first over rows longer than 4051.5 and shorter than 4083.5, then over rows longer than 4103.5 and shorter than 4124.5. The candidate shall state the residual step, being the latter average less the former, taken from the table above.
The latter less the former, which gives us -1.1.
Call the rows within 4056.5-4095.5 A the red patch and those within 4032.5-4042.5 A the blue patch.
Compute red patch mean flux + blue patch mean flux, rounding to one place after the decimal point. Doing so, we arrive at 29.5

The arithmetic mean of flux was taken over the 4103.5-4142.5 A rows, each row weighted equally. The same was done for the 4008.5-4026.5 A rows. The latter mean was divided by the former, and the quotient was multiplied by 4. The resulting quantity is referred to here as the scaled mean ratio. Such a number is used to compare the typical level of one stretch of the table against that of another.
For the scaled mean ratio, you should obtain 4.2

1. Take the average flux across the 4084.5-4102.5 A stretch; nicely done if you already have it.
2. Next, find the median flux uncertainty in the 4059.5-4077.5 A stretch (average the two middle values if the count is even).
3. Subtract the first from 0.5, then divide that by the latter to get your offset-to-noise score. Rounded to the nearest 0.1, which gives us -10.0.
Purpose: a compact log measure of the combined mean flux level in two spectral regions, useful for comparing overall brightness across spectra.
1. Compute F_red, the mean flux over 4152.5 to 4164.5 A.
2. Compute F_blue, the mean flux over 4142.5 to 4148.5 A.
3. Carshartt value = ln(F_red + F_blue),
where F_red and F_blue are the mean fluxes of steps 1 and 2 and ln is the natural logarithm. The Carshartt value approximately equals 3.30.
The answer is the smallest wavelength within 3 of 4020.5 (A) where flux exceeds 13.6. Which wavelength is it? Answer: 4018 A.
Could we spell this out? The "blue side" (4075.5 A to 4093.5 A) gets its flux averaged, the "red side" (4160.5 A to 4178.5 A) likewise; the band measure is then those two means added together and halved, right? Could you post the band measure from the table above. 13.8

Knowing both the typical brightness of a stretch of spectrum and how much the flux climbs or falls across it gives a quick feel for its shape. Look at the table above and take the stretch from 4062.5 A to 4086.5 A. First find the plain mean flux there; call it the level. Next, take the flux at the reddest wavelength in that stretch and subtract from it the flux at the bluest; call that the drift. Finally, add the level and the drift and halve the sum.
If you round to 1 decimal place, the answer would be 6.7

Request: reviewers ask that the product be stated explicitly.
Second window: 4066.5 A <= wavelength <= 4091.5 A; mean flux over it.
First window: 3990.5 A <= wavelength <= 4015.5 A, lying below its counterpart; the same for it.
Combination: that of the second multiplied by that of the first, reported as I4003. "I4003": 200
